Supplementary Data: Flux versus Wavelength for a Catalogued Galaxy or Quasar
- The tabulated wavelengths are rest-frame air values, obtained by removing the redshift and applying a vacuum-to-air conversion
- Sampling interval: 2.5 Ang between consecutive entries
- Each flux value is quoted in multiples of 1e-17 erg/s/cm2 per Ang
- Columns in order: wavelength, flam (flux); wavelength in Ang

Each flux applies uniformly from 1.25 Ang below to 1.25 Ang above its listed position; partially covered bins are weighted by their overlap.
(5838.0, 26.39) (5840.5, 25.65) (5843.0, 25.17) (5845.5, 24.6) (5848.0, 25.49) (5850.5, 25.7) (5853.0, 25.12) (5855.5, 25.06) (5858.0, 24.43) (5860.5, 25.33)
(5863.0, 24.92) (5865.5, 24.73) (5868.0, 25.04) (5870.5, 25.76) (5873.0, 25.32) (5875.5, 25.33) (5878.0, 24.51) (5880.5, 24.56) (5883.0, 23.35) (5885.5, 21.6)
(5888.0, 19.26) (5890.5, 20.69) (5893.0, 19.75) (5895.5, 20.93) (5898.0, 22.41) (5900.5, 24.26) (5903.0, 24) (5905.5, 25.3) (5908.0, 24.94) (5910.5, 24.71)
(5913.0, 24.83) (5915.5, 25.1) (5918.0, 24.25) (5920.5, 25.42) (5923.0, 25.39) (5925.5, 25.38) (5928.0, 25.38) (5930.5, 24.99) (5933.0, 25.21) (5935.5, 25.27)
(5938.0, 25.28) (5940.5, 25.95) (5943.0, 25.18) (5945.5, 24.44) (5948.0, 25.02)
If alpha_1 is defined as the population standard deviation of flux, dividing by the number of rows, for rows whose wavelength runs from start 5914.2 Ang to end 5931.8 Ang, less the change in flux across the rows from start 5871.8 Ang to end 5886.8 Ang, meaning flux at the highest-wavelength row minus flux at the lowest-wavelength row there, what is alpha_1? 4.1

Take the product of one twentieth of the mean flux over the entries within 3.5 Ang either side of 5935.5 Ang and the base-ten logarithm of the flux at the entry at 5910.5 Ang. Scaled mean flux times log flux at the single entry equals 1.759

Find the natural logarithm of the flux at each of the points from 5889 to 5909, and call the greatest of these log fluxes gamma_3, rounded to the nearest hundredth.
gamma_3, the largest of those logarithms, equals 3.23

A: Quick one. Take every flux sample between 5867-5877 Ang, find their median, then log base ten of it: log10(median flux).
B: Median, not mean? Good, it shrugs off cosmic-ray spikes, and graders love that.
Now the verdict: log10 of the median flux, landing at 1.40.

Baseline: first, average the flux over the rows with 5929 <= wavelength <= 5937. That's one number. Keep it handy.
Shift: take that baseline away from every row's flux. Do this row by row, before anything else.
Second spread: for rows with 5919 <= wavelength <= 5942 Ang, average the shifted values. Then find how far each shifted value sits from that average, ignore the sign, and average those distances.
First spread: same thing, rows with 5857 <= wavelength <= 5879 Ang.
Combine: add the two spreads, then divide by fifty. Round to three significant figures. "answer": 0.0101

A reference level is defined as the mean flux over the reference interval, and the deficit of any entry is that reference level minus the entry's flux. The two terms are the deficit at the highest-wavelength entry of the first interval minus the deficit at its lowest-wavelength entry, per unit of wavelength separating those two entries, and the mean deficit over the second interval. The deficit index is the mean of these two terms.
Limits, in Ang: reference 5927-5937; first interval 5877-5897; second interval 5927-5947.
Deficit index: 0.10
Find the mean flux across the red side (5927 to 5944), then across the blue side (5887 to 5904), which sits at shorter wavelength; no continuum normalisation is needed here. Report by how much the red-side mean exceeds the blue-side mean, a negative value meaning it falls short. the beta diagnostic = 3.7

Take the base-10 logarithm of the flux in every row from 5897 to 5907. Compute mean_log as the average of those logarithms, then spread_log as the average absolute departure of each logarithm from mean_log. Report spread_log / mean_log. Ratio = 0.011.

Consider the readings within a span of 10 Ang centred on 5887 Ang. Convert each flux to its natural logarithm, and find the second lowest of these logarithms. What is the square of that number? 9.2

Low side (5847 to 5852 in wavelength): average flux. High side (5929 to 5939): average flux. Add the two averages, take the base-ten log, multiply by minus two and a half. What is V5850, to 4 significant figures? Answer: -4.264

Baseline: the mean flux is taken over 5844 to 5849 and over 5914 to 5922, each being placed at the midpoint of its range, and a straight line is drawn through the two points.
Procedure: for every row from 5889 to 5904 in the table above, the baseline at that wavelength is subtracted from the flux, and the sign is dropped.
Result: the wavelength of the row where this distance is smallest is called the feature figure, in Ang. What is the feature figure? 5900.5 Ang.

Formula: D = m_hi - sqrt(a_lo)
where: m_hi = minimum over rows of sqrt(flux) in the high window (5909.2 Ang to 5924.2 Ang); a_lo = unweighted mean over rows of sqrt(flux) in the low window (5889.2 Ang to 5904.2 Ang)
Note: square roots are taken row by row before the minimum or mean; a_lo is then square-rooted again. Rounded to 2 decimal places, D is 2.76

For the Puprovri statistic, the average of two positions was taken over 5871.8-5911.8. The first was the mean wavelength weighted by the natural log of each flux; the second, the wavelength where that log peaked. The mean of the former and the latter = 5883.6 Ang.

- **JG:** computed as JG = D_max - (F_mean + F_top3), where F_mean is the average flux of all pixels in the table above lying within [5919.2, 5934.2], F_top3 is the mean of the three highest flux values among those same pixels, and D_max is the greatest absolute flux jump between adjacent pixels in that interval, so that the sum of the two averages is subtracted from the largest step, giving -50.3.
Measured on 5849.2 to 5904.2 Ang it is -47.0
